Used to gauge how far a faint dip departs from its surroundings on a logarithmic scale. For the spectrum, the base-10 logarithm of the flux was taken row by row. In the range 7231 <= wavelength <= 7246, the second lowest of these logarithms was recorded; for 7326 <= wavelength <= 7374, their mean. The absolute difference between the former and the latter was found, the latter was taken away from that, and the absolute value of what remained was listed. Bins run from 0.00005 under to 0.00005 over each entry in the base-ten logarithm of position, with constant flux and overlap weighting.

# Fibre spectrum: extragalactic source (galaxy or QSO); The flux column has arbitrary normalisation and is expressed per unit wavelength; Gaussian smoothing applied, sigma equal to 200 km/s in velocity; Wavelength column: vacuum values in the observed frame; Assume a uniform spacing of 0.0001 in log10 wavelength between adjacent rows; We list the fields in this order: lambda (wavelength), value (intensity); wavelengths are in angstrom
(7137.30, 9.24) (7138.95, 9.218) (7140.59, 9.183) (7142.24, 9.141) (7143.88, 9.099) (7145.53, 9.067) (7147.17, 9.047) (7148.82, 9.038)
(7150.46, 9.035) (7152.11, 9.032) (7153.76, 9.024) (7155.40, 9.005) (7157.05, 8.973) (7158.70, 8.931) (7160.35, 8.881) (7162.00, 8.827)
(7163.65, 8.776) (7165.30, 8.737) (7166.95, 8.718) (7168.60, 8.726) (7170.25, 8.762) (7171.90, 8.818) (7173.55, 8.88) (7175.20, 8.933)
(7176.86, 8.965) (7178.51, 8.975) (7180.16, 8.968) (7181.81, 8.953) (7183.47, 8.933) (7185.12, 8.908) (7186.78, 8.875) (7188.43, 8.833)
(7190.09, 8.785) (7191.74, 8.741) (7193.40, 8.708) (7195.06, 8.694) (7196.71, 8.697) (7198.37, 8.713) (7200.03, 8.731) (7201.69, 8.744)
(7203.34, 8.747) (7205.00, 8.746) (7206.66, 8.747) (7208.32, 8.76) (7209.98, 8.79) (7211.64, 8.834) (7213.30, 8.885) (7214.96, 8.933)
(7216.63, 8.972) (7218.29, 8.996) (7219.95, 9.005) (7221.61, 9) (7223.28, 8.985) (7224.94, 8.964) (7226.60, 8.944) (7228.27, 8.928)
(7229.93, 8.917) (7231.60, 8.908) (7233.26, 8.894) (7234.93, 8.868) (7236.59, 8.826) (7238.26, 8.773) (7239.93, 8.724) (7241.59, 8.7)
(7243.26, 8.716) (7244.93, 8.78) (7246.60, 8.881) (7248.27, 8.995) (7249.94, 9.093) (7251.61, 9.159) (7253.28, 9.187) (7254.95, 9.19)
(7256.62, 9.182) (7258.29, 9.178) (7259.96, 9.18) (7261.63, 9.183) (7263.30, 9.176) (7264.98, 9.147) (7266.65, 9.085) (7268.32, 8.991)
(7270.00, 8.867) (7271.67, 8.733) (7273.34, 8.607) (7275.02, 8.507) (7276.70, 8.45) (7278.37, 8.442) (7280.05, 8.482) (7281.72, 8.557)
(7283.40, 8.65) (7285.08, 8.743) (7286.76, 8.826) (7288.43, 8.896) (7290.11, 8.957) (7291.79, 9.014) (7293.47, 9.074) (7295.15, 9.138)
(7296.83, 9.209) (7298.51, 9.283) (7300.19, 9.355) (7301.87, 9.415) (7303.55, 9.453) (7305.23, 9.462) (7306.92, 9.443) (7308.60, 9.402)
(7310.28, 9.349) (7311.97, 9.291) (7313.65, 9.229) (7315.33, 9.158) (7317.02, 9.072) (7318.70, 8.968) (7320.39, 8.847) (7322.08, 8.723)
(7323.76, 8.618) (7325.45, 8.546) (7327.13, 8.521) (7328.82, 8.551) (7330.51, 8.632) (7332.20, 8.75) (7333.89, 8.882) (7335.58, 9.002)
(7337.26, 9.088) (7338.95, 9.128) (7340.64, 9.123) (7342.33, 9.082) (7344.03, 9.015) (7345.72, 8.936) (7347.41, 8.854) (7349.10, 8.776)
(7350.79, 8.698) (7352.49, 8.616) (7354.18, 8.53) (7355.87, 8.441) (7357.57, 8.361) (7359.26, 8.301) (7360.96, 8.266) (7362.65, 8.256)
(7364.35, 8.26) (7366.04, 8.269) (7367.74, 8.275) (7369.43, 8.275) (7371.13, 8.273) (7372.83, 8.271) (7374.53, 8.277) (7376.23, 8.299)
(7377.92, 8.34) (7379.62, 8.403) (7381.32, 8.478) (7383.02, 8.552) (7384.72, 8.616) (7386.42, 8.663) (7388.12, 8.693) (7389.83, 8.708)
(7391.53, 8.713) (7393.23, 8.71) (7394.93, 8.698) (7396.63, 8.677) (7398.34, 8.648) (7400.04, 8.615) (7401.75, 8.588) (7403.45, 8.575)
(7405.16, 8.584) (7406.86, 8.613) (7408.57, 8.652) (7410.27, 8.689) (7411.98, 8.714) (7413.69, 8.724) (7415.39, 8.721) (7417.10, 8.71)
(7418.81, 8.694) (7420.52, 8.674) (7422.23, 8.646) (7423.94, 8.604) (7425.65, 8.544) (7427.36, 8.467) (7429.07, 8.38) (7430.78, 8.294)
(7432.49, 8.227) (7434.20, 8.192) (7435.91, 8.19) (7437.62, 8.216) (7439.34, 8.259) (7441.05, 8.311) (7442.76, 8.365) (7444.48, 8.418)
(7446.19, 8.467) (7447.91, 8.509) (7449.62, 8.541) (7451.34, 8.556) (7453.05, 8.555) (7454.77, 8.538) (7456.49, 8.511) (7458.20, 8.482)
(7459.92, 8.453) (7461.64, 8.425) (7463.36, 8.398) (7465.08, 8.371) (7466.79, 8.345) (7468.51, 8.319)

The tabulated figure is 0.930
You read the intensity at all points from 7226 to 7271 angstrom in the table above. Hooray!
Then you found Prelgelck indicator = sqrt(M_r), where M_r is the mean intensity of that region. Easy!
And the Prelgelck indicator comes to 2.997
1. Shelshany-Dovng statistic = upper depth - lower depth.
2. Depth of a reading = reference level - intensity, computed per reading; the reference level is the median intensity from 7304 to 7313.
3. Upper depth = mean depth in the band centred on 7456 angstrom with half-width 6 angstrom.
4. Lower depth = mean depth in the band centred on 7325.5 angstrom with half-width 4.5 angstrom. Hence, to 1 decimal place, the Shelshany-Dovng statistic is 0.1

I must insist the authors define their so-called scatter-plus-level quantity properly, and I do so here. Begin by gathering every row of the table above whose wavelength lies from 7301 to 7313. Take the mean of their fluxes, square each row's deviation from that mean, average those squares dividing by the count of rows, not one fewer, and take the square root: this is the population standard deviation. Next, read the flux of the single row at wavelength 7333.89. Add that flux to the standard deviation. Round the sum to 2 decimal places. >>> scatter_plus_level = 8.94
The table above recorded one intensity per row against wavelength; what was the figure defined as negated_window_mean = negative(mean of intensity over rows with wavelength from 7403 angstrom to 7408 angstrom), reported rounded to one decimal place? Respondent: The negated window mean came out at -8.6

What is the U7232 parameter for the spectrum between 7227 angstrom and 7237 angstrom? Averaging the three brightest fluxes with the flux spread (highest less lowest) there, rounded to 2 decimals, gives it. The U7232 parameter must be 4.51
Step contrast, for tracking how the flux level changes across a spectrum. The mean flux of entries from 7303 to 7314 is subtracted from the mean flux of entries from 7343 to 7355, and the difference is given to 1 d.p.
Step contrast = -0.6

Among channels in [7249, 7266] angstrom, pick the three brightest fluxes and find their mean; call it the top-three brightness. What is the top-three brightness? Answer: 9.19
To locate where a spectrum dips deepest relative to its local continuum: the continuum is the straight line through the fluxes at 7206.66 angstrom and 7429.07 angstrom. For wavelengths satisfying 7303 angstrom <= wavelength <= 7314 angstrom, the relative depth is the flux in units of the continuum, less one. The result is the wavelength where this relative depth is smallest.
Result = 7313.65 angstrom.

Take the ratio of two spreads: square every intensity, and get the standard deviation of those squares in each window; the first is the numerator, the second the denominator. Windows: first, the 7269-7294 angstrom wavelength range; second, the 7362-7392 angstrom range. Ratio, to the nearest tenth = 1.2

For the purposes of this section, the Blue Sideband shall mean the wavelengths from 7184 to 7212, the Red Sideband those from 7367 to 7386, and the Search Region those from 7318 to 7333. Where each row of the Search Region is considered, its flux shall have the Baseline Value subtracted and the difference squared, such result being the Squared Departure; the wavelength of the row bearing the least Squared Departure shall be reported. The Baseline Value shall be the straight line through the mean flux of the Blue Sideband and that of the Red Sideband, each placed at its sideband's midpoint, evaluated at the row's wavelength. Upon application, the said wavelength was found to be 7327.13 angstrom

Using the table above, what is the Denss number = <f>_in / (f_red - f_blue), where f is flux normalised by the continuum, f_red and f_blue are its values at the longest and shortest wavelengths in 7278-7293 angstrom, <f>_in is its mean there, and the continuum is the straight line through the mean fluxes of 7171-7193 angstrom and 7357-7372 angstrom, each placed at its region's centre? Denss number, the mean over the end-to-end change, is 14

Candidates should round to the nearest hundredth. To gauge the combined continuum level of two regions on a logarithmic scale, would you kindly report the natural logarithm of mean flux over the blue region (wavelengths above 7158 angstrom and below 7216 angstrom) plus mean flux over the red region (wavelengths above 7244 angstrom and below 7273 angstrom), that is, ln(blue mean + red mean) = 2.88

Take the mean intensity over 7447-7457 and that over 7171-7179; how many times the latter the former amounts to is 0.957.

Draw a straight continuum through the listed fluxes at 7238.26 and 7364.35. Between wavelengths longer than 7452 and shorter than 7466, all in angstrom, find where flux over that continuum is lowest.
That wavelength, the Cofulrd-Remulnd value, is 7465.08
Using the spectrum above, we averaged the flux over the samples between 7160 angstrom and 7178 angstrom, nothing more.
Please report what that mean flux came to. 8.82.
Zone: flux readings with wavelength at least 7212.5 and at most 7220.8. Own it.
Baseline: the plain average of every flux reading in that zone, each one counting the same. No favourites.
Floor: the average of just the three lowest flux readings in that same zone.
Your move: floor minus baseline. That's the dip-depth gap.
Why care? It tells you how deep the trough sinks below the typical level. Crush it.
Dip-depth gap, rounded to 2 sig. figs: -0.028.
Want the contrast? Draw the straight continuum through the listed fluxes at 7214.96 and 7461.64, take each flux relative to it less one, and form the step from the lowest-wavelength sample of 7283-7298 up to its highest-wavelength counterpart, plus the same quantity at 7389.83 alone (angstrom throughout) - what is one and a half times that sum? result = 0.12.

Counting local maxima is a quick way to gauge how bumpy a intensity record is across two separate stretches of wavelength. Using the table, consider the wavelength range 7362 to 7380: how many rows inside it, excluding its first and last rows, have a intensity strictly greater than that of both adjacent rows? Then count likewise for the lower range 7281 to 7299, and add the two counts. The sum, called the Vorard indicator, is 0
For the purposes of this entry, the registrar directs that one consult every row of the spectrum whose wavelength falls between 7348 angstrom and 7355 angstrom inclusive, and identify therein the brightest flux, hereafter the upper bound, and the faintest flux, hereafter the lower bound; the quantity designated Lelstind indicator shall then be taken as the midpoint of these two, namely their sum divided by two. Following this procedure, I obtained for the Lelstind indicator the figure 8.65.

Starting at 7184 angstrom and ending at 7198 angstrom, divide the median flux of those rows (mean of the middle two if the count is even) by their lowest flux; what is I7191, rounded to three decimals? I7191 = 1.008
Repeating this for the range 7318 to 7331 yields 1.012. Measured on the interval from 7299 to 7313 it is 1.013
